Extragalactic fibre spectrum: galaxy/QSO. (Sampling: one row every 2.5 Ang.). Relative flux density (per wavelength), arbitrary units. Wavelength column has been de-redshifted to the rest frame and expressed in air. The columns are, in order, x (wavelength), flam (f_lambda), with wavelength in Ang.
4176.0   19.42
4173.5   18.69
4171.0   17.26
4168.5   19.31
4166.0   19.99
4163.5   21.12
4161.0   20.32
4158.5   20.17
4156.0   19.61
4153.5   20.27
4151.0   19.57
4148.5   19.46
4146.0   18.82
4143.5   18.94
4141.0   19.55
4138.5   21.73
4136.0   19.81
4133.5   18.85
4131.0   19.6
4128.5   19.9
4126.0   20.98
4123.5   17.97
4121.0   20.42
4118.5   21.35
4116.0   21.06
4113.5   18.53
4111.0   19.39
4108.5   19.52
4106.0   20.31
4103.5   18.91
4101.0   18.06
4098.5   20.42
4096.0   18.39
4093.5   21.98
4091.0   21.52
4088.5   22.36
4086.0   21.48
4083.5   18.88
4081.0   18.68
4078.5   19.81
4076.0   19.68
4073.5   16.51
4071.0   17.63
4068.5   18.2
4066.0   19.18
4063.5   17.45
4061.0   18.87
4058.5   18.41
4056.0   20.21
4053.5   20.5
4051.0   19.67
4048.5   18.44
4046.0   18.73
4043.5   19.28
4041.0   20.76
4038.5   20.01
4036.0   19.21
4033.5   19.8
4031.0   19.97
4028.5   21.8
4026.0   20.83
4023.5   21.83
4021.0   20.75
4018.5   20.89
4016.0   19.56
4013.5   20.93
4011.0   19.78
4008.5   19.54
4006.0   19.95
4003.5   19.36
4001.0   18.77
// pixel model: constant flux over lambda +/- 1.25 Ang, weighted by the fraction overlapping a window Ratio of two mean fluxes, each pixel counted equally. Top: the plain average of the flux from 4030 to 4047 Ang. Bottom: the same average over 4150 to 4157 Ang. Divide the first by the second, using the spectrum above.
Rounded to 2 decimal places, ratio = 0.99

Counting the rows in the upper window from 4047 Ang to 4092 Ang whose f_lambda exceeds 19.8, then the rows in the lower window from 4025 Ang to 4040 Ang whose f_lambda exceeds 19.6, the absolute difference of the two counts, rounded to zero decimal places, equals 1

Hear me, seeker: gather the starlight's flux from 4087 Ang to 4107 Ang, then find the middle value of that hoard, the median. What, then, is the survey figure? 20.4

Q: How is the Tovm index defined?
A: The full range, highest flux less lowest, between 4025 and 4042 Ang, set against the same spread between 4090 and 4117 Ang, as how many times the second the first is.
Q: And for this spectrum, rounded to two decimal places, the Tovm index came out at 0.66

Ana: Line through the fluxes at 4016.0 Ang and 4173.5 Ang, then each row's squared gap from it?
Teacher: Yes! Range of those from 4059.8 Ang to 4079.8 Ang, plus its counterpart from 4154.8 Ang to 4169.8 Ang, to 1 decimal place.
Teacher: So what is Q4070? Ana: 12.7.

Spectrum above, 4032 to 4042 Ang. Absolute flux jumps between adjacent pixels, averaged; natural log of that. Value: -0.34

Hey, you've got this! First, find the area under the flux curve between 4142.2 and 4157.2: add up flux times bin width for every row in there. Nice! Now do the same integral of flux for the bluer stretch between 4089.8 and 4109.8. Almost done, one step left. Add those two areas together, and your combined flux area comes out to 689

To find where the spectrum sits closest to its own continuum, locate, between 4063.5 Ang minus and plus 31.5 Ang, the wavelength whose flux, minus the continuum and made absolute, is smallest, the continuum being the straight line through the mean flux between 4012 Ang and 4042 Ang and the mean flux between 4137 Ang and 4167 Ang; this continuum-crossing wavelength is 4053.5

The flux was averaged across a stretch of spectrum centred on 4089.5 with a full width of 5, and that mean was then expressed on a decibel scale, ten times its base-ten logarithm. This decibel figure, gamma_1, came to 13.4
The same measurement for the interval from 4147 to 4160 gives 13.0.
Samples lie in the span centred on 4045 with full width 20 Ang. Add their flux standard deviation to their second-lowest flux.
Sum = 19.5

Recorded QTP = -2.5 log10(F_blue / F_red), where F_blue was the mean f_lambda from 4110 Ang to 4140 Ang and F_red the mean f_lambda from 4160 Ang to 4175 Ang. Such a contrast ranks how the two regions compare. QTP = -0.029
